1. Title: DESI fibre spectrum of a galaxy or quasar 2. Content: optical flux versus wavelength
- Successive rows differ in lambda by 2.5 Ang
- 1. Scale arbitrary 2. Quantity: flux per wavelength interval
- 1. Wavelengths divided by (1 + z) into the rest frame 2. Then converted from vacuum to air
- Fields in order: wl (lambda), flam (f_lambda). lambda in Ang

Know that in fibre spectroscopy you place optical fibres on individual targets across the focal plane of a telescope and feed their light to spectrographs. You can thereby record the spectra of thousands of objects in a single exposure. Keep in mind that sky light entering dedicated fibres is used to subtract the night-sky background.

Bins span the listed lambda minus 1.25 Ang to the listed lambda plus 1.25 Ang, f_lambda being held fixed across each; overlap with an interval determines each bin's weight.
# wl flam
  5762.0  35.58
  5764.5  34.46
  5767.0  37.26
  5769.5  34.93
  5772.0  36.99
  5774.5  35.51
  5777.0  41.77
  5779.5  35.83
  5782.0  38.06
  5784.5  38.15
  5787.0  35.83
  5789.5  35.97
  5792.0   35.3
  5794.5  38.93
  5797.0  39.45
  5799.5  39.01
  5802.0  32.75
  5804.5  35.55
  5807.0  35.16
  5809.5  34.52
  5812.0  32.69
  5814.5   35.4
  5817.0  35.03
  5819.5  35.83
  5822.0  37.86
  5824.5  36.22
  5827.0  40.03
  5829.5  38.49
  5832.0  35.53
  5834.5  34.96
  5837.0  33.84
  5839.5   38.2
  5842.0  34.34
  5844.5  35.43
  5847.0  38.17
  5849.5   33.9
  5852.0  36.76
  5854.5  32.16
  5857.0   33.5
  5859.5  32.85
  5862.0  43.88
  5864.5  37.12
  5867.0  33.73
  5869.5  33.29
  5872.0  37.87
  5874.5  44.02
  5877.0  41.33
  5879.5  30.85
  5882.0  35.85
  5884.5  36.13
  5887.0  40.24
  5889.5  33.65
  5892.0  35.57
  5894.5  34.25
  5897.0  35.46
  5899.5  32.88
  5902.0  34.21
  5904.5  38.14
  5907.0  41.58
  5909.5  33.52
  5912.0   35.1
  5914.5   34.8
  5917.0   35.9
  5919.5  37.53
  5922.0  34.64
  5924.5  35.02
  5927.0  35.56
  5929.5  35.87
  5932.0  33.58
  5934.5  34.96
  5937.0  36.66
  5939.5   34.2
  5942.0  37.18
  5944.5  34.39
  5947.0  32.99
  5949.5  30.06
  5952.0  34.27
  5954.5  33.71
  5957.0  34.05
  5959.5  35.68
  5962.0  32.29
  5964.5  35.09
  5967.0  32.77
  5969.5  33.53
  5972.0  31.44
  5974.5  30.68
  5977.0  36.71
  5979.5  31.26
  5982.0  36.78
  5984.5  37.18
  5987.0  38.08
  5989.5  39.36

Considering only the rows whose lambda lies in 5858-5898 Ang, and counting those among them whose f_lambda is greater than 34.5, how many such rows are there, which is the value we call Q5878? 10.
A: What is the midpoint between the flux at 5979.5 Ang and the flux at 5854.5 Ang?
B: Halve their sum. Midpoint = 32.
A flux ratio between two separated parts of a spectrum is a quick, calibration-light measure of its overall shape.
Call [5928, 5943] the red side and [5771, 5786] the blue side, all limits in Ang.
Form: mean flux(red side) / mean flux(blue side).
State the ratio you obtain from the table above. 0.94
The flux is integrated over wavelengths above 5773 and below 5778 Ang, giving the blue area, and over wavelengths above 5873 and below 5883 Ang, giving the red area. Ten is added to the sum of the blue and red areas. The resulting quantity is 583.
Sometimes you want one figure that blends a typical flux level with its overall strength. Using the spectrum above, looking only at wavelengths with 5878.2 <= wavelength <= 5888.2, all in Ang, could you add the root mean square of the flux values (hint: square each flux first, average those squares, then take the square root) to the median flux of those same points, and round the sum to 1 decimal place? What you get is 71.9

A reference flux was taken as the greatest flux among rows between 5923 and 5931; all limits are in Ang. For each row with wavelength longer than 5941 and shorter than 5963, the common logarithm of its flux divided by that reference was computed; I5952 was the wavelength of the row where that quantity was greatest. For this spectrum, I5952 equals 5942.0 Ang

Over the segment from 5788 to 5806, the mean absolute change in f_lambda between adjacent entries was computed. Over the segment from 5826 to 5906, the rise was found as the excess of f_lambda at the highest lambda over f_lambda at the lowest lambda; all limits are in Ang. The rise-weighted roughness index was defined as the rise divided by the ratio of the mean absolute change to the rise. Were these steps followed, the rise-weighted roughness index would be 1.5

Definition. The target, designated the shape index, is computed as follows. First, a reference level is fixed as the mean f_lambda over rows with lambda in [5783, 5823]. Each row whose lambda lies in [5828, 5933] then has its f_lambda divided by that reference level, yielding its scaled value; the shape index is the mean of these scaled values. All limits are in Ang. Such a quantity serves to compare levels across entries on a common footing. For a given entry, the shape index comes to 0.996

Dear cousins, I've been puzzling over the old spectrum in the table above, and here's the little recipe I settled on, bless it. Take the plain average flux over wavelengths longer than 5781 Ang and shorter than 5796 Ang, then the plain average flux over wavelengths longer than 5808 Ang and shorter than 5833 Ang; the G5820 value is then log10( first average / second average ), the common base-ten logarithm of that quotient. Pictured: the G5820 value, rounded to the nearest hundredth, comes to 0.01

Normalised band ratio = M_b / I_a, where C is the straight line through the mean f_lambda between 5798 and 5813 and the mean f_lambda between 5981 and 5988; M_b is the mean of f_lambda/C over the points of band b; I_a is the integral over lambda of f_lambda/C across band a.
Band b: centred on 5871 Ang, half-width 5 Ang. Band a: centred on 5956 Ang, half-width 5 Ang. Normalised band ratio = 0.112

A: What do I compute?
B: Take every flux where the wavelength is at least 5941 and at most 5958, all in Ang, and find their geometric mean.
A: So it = 33.7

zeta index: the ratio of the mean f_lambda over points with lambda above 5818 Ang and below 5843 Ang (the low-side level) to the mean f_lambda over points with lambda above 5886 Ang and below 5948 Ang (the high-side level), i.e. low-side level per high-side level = 1.03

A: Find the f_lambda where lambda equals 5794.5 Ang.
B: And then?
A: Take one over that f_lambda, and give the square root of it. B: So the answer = 0.160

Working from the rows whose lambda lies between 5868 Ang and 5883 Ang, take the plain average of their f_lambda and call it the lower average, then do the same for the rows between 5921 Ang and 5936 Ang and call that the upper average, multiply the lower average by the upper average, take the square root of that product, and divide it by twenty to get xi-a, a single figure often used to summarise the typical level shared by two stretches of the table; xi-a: 1.80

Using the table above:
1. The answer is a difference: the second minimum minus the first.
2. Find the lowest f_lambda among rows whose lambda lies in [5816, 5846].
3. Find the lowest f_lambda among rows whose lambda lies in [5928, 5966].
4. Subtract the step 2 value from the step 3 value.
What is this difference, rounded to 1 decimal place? -3.8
